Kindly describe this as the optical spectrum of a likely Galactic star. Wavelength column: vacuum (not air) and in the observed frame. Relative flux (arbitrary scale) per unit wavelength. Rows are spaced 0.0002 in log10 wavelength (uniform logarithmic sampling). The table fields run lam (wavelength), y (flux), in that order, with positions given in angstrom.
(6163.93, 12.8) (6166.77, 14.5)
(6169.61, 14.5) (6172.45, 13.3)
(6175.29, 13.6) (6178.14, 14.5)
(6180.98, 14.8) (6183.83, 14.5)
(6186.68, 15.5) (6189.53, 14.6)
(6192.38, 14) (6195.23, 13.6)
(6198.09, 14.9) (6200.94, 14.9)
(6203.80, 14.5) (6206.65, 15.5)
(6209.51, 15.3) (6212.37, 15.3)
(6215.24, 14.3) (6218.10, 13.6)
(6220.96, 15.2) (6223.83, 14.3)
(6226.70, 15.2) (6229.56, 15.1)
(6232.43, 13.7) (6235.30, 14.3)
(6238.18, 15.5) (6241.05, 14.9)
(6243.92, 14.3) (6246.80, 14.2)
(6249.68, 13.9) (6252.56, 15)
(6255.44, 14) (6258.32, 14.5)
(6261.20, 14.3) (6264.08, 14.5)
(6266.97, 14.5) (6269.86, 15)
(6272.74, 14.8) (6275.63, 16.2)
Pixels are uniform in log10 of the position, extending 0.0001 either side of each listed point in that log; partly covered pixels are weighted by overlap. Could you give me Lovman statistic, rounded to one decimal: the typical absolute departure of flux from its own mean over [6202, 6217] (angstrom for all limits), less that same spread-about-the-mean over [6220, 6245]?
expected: 0.0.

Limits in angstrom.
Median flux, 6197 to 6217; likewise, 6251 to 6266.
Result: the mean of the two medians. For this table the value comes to 14.7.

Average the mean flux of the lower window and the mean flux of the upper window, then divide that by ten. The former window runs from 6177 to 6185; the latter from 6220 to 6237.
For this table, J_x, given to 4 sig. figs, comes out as 1.462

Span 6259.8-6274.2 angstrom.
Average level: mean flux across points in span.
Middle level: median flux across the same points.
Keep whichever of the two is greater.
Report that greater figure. 14.6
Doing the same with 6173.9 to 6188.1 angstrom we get 14.6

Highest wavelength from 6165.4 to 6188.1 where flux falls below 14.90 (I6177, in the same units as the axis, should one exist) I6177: 6183.83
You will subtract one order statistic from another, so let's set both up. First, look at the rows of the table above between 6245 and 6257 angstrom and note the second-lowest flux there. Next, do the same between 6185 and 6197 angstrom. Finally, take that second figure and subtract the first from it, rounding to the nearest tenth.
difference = 0.0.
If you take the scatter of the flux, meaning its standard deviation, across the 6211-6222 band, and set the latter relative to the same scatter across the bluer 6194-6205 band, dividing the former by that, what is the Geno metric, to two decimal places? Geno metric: 1.31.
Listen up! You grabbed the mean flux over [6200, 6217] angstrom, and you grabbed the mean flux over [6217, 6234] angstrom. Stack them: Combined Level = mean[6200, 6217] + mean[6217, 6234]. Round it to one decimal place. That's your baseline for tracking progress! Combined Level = 29.5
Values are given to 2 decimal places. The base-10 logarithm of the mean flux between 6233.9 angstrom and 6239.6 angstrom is 1.17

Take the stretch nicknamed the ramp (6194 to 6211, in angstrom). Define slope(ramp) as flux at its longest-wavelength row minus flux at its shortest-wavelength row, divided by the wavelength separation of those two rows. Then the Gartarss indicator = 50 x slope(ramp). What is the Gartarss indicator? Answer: 6.0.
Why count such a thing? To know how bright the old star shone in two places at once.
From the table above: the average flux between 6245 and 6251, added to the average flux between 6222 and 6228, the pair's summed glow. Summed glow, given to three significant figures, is 28.8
